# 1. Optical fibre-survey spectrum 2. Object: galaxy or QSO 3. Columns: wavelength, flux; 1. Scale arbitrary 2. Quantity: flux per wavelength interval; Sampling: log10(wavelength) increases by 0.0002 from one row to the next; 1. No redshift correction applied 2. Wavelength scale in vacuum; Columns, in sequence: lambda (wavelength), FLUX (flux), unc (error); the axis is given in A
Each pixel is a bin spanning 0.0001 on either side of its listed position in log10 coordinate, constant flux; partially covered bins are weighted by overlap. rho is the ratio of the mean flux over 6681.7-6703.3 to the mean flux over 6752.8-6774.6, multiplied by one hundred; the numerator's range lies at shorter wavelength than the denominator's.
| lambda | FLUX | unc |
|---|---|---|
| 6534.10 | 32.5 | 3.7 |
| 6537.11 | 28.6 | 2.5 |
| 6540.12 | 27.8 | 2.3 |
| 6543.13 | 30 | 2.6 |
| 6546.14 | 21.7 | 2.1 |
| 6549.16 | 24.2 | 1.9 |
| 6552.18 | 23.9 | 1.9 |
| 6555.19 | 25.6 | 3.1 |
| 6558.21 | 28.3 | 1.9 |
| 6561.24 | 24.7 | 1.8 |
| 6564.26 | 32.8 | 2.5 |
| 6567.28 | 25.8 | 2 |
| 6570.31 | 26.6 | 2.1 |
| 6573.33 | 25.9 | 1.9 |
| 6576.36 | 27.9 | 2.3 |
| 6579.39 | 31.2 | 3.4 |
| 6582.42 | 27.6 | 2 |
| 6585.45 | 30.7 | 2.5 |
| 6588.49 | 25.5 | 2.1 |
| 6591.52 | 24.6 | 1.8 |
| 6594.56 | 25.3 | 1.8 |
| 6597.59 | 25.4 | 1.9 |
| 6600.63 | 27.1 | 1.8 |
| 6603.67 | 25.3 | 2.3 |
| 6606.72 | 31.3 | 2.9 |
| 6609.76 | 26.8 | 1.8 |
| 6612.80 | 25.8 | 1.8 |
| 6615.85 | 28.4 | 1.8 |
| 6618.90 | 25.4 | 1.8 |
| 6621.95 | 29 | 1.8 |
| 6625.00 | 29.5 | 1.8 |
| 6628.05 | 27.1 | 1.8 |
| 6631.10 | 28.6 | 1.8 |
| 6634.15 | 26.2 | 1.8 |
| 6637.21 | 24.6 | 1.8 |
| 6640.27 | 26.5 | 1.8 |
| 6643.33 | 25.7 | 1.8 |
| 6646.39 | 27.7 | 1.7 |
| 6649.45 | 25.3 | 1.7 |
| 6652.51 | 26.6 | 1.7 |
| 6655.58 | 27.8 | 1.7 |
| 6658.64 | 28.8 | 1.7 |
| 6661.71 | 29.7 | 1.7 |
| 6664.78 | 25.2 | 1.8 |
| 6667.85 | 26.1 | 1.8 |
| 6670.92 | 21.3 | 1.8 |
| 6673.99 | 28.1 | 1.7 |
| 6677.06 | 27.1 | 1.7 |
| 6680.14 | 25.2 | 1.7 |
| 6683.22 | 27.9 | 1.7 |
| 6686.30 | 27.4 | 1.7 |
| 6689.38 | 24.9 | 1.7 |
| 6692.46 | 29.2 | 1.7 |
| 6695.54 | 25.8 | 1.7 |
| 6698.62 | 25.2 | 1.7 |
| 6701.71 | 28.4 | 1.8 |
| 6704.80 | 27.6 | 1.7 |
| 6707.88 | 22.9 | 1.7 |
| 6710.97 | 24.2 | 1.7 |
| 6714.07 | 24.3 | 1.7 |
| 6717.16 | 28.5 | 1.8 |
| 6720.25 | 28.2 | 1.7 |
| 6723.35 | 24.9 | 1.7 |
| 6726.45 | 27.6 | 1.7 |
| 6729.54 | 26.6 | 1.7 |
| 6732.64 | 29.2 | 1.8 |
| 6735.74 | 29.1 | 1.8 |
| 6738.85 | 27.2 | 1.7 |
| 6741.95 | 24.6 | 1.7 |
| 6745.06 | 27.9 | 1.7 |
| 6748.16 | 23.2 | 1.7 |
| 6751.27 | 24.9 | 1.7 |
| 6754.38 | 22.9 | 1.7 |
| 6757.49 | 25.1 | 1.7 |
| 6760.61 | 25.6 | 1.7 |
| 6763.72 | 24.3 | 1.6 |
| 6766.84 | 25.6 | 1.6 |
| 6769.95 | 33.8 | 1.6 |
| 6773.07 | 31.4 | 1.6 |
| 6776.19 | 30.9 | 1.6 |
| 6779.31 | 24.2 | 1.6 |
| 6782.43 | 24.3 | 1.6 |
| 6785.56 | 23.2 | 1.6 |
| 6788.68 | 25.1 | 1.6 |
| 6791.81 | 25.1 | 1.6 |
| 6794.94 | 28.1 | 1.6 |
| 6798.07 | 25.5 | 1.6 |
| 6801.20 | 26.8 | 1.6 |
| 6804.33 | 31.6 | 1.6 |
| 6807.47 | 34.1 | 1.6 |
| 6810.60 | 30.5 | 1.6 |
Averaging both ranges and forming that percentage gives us 100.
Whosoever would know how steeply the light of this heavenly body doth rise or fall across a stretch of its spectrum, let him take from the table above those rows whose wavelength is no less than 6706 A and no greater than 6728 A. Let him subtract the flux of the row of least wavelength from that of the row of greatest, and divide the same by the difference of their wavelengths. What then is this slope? 0.25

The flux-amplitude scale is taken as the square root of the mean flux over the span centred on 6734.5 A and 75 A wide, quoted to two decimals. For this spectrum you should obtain 5.13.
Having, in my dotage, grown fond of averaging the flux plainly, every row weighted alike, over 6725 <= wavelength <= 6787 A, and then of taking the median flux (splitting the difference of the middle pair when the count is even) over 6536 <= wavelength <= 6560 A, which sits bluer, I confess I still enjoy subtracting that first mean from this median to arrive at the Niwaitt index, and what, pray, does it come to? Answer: 0.1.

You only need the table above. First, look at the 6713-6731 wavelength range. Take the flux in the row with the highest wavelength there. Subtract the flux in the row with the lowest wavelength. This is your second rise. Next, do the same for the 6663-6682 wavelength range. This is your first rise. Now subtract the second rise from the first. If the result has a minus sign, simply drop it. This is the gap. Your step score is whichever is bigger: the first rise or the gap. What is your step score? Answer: 2.3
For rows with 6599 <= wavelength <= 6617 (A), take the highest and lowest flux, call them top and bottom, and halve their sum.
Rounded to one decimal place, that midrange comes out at 28.3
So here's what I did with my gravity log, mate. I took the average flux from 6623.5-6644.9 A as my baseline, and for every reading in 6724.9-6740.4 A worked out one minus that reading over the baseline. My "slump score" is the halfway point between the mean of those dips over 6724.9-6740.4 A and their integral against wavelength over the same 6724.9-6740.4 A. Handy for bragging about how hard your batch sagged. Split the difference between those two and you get -0.32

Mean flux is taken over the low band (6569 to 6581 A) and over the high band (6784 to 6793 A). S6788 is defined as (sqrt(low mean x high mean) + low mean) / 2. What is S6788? 27.0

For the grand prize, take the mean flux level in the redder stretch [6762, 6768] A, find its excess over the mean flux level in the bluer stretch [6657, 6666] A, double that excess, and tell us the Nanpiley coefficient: -6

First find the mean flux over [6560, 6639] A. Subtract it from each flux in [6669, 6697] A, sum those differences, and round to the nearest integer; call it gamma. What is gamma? -9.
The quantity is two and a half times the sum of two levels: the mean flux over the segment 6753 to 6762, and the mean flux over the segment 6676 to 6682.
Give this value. 127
